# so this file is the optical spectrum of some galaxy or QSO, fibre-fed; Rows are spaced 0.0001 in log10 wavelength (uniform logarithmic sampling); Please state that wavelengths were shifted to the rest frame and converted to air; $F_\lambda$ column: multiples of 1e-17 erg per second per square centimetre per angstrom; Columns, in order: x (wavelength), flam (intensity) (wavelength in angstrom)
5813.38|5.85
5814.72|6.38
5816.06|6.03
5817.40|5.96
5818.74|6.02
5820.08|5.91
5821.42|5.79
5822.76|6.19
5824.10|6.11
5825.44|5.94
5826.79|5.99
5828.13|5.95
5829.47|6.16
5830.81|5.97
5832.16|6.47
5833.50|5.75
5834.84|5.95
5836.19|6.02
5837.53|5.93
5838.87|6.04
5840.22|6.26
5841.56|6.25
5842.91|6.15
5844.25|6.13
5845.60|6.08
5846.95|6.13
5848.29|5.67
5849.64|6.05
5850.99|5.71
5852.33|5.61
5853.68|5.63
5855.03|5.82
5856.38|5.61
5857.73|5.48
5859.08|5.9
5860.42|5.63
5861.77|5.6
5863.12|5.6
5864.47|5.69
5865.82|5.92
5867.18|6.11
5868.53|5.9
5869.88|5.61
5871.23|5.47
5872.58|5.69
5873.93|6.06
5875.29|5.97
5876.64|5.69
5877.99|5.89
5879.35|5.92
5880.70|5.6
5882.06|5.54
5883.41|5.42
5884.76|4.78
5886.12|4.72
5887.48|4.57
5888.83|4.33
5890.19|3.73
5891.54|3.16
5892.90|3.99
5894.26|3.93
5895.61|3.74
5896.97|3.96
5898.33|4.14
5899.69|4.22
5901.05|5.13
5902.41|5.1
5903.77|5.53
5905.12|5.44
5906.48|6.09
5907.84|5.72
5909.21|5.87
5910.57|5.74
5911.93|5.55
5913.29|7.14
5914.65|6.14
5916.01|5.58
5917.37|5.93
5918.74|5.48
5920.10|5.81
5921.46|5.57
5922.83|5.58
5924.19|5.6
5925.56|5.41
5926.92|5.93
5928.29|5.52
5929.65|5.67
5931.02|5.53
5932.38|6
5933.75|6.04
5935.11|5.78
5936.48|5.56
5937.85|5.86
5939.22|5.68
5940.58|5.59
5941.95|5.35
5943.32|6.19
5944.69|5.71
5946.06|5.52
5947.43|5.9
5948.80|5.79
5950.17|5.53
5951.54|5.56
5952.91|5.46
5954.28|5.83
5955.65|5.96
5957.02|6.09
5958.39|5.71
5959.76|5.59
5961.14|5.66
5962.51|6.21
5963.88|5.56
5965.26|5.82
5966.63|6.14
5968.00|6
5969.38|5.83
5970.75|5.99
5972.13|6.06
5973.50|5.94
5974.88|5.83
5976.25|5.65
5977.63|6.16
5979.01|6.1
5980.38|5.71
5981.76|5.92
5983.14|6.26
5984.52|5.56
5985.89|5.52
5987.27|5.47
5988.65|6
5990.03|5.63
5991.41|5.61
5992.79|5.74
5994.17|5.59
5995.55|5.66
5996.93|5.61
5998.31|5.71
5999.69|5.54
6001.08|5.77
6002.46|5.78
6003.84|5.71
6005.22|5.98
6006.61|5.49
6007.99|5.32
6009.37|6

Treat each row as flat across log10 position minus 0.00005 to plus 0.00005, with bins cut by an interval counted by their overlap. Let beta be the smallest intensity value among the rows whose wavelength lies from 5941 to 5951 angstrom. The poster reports 5.35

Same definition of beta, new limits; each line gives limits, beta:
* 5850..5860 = 5.48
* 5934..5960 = 5.35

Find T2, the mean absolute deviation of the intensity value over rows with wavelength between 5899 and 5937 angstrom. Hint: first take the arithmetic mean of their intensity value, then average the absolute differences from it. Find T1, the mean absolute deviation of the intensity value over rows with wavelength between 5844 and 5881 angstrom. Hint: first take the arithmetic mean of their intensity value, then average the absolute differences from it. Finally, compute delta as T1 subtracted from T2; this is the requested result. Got 0.11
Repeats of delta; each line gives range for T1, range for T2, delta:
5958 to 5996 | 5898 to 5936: 0.15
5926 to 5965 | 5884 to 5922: 0.61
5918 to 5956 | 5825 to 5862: 0.02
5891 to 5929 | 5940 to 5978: -0.50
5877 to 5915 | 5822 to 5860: -0.62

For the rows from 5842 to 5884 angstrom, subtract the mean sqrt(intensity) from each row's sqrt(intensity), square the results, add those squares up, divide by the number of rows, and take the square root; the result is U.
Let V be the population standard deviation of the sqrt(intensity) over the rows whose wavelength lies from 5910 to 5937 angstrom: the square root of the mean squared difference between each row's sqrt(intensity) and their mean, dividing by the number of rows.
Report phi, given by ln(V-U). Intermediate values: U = 0.046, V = 0.07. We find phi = -4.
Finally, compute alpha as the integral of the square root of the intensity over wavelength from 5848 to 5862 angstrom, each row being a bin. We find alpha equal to 33.4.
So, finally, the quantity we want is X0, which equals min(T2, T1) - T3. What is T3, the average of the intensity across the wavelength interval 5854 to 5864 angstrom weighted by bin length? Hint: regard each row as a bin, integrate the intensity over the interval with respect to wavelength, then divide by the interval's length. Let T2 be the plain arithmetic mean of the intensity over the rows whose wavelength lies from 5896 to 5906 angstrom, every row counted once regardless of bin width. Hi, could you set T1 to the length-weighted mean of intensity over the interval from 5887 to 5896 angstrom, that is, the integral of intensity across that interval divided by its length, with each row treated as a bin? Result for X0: -1.7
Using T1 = 3.9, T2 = 4.8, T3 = 5.66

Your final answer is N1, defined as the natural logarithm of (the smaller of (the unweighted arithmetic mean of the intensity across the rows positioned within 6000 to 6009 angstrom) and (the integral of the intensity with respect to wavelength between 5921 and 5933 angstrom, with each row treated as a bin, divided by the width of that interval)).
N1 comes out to 1.73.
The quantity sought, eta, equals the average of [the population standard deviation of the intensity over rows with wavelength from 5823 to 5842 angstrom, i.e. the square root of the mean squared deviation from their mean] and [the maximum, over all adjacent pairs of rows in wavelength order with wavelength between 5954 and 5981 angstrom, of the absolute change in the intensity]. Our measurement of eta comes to 0.41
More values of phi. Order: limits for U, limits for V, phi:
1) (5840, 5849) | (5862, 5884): -5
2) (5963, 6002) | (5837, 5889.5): -3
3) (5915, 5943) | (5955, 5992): -5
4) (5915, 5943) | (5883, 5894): -2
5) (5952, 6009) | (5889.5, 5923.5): -2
